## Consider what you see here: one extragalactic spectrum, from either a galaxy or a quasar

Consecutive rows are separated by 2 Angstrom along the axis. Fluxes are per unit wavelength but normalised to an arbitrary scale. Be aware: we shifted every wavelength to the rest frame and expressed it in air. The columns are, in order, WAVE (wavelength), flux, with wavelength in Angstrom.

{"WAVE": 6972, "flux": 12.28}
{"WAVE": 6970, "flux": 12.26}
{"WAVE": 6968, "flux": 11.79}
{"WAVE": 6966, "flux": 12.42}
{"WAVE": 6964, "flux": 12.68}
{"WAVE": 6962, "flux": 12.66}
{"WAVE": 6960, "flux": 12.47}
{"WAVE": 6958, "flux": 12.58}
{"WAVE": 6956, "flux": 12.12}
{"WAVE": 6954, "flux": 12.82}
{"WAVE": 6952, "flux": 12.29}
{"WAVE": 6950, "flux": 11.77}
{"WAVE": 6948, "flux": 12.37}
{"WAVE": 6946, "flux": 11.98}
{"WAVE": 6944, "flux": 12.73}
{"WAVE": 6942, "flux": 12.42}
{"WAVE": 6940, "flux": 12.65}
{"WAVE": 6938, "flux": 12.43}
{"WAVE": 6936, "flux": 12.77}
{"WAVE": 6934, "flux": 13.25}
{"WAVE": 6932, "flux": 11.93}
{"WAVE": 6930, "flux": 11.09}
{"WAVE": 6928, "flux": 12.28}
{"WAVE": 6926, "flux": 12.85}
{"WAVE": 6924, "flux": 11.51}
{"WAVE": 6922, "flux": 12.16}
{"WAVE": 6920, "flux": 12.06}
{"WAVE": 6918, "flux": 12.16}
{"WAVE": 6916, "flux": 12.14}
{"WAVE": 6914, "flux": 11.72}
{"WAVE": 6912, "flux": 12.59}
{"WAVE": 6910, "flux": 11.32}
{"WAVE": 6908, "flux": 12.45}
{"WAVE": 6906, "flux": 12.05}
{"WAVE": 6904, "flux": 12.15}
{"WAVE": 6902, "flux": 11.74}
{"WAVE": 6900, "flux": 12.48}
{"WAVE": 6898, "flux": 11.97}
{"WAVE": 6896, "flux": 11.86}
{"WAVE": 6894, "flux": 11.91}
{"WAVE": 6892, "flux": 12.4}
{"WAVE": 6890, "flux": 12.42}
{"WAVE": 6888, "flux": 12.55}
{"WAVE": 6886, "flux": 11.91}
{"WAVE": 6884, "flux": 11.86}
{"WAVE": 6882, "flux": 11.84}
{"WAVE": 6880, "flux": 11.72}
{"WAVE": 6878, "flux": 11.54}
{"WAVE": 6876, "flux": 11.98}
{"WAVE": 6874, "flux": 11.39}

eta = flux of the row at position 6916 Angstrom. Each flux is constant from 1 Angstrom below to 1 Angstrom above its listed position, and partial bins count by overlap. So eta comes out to 12.14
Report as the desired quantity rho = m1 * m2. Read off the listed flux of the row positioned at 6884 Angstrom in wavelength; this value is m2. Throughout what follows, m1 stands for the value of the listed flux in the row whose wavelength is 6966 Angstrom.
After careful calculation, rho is 147.3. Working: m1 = 12.42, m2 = 11.86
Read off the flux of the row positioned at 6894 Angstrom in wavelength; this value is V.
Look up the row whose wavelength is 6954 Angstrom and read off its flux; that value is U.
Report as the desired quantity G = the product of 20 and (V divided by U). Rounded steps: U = 12.82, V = 11.91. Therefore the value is 18.6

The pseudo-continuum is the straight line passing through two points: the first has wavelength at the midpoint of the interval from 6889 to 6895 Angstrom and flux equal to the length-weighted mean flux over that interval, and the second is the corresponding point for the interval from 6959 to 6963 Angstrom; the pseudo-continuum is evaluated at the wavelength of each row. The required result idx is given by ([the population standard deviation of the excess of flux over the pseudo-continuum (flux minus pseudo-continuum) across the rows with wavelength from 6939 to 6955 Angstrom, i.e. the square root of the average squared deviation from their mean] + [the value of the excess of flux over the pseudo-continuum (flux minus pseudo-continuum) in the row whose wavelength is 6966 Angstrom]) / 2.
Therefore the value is 0.1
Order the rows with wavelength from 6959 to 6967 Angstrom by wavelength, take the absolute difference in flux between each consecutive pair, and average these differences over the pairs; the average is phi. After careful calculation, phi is 0.2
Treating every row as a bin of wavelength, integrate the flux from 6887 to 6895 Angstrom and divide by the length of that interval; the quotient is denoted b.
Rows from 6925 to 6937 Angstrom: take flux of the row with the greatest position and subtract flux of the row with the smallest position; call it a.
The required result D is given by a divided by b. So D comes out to -0.006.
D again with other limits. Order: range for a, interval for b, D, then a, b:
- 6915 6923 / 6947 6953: 0.002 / 0.02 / 12.1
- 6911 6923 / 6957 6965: -0.034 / -0.43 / 12.6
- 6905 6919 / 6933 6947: 0.009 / 0.11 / 12.6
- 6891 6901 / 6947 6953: 0.007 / 0.08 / 12.1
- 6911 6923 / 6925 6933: -0.036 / -0.43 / 12.0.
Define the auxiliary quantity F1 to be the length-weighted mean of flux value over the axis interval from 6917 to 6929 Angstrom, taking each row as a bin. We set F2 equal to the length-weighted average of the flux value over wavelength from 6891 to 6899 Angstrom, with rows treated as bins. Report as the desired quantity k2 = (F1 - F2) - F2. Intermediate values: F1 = 12.17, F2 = 12.0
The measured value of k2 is -11.9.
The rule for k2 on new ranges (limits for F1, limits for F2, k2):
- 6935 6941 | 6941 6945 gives -12.5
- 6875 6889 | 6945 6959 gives -12.6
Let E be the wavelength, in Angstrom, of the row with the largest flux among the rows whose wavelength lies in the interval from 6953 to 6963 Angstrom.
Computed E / 6954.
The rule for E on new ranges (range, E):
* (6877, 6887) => 6886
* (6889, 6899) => 6890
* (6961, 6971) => 6964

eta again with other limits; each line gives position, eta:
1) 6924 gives 11.51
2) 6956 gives 12.12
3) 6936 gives 12.77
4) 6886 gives 11.91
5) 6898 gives 11.97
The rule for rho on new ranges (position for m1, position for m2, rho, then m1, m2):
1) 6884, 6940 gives 150.0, 11.86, 12.65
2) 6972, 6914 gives 143.9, 12.28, 11.72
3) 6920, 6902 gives 141.6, 12.06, 11.74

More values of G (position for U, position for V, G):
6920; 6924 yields 19.1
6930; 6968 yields 21.3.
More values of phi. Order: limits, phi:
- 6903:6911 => 0.5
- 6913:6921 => 0.2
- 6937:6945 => 0.3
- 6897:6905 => 0.6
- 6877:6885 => 0.1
